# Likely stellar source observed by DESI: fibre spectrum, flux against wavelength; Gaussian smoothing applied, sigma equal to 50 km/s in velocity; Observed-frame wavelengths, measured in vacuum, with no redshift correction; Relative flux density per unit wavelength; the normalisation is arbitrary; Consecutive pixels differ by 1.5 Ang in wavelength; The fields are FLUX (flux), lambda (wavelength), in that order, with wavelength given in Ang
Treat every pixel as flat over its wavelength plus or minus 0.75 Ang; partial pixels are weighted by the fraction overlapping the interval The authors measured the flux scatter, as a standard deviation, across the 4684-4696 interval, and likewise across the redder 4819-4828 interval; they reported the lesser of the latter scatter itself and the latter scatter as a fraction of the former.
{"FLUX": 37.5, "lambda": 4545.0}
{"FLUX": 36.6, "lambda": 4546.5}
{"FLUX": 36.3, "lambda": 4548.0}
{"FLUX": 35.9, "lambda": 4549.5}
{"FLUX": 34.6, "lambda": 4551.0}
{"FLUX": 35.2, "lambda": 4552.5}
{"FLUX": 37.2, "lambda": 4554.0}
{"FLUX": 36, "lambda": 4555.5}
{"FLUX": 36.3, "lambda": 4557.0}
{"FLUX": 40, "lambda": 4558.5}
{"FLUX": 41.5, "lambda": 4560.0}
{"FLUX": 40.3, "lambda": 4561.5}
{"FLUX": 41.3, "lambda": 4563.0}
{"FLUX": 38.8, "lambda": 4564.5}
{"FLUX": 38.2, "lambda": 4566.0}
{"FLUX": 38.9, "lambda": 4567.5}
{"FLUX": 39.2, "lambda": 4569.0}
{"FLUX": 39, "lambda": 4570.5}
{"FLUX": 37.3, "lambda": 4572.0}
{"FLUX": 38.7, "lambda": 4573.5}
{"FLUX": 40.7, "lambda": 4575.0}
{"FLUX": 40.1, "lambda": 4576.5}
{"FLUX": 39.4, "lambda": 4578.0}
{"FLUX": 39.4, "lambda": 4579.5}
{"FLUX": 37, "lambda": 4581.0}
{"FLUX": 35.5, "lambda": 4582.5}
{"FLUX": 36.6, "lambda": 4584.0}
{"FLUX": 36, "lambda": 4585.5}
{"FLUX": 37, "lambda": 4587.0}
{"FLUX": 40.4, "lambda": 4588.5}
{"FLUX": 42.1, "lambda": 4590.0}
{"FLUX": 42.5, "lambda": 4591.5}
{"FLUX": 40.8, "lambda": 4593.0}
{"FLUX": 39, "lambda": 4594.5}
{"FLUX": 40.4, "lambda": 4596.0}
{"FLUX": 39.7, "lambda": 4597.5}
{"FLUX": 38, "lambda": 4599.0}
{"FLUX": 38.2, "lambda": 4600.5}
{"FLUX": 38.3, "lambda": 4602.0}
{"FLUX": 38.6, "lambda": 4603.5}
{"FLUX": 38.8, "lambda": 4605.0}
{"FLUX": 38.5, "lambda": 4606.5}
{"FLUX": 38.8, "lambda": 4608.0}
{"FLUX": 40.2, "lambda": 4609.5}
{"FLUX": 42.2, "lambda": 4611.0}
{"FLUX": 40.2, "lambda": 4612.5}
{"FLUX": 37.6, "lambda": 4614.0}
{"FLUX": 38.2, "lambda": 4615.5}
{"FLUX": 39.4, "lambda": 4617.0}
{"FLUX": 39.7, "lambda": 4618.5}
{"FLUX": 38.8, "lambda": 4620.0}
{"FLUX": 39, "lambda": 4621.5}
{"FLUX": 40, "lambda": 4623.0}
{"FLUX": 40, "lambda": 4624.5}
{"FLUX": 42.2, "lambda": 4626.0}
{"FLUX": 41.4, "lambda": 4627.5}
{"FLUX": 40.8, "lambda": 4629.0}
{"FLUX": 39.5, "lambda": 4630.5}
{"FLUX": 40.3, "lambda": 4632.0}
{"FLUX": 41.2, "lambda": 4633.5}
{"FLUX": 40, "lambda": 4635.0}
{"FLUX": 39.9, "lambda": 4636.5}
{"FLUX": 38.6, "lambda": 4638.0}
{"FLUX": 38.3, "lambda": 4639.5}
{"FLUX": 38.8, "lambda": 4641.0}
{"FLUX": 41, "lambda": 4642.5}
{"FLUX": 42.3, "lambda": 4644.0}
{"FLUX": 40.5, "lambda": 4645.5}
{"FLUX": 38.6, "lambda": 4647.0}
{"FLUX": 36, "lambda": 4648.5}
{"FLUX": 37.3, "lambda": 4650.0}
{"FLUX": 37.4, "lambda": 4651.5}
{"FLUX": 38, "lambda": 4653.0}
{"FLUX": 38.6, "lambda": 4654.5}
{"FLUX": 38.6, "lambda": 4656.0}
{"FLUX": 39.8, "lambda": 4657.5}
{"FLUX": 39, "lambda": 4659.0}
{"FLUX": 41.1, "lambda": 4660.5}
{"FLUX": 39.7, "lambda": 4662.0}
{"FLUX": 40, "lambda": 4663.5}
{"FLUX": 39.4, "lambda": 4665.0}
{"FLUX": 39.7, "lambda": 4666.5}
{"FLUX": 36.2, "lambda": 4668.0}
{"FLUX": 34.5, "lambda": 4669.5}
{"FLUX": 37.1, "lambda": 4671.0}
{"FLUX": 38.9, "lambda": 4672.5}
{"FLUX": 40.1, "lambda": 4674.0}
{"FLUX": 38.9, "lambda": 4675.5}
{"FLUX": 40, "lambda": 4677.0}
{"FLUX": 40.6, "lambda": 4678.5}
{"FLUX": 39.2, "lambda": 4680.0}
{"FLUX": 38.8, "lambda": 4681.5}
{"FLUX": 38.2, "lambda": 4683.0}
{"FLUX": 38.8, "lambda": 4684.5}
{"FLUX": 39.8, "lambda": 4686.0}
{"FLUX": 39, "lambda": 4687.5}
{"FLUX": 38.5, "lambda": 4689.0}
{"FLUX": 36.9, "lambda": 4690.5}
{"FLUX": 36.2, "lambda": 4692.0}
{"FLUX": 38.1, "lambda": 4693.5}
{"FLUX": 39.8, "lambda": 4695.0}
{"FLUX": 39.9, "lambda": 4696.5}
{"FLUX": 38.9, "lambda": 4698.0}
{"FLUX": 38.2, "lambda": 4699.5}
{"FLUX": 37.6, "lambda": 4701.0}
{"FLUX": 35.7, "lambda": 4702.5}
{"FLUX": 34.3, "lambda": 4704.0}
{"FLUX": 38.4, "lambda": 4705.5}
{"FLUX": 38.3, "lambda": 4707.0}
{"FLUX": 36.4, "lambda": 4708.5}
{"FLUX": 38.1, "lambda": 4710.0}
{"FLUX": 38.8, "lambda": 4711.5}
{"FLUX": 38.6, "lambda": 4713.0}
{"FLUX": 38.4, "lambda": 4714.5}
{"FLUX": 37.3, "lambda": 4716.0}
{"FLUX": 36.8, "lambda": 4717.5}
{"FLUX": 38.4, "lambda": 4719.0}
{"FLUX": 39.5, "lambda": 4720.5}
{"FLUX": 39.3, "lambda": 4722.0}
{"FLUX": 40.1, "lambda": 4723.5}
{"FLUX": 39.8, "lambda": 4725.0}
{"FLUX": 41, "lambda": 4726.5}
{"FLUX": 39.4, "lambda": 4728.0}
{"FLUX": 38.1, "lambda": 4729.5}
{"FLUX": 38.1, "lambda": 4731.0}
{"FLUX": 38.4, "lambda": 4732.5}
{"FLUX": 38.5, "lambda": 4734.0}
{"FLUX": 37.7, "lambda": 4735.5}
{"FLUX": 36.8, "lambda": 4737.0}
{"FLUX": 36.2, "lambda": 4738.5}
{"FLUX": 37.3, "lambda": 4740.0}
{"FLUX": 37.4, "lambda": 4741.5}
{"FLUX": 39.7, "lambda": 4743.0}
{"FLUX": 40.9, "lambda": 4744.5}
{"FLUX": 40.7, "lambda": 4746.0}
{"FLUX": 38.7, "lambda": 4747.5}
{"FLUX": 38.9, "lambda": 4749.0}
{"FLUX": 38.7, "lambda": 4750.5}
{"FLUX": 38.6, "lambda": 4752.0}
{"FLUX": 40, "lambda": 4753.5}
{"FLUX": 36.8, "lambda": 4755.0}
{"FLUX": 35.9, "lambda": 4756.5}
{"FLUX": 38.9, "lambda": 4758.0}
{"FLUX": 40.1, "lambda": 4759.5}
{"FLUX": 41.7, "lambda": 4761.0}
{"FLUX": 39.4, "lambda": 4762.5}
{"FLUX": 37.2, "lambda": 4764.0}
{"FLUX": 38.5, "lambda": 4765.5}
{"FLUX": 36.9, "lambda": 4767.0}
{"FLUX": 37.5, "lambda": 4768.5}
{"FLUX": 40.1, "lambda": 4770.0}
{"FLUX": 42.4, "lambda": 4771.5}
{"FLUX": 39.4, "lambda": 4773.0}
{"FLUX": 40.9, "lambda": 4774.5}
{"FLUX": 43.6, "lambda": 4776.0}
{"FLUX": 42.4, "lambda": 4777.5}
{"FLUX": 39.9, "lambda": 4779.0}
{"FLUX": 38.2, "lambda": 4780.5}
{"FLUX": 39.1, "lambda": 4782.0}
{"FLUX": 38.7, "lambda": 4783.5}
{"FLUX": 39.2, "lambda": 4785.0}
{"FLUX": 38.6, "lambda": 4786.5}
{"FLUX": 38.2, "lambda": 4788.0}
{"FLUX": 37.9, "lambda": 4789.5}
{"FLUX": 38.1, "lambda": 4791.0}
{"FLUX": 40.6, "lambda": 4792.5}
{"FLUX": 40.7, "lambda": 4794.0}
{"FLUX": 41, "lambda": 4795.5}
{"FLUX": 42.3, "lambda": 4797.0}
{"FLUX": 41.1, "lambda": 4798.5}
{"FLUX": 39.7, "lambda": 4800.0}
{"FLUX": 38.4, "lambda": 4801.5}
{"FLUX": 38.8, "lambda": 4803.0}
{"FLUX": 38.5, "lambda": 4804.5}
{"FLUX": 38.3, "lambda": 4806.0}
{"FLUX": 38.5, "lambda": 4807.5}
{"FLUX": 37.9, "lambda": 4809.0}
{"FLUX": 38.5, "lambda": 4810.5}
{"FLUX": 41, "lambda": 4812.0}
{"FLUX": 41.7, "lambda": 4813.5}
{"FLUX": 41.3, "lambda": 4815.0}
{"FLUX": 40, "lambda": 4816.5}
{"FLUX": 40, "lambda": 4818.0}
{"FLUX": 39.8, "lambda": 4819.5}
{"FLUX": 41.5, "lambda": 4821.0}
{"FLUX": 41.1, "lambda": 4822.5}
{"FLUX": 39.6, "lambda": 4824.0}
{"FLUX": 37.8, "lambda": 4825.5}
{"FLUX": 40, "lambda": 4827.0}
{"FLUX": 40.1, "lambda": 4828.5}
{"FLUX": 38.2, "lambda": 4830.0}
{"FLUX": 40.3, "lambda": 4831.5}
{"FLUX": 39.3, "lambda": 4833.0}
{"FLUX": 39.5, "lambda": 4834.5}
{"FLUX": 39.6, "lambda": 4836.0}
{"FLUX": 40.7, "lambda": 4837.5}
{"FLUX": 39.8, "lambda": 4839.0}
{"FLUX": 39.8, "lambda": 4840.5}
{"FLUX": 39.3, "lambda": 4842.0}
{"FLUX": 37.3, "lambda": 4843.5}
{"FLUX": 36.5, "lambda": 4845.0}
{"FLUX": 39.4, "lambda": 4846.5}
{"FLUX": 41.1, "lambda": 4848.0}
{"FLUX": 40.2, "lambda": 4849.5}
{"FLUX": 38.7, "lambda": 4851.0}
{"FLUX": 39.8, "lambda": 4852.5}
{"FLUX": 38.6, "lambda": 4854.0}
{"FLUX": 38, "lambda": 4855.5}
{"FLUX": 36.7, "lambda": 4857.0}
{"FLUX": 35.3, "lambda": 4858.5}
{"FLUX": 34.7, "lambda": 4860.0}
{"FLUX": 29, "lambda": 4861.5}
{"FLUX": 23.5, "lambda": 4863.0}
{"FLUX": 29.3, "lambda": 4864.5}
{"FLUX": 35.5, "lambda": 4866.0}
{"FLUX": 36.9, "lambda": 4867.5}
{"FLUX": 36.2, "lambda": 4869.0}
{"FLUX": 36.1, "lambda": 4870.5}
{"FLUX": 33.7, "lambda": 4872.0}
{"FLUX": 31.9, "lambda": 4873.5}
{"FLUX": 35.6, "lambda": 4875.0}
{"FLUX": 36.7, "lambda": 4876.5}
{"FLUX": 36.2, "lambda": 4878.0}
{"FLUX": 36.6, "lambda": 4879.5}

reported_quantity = 1.0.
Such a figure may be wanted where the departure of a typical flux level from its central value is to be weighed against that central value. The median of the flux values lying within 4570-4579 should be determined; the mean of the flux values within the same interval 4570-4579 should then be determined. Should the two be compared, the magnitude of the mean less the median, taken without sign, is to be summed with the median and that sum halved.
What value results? 19.6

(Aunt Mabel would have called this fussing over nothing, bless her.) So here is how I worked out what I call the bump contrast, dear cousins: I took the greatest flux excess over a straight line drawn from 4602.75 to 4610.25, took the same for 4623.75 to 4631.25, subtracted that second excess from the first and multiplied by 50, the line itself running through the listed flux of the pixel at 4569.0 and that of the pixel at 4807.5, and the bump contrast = -102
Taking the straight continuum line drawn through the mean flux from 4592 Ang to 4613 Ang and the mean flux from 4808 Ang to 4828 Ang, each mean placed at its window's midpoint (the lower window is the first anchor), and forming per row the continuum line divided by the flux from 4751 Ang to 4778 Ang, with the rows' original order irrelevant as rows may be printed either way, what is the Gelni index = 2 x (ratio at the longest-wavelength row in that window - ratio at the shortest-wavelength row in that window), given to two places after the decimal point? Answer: -0.18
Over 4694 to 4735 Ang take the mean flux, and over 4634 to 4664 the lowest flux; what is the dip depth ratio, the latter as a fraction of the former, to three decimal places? 0.938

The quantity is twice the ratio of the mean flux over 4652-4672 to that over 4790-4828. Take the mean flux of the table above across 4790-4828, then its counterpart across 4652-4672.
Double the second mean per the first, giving 1.937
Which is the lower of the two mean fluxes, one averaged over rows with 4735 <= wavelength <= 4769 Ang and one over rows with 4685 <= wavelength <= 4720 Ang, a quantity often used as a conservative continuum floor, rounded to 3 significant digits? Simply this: 37.9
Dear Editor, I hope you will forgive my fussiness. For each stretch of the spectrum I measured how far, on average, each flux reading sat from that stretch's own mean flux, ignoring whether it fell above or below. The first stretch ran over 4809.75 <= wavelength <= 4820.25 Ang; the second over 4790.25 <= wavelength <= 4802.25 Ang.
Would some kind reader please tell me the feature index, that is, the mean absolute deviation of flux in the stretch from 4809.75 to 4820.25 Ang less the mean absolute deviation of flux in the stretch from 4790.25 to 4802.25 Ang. -0.27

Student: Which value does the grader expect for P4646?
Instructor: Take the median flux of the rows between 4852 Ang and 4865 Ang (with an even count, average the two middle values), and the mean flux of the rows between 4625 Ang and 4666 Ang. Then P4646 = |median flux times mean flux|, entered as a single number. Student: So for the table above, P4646 1397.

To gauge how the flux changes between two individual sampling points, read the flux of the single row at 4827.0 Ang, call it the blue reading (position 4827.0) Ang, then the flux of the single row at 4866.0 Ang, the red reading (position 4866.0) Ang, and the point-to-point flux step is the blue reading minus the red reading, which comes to 4.5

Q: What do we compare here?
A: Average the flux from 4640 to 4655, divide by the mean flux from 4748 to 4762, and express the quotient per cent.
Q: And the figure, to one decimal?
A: 100.0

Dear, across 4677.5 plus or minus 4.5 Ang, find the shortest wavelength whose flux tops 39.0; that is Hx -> 4674.0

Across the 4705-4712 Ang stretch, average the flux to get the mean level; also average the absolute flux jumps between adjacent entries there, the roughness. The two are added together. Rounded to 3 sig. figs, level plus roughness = 39.1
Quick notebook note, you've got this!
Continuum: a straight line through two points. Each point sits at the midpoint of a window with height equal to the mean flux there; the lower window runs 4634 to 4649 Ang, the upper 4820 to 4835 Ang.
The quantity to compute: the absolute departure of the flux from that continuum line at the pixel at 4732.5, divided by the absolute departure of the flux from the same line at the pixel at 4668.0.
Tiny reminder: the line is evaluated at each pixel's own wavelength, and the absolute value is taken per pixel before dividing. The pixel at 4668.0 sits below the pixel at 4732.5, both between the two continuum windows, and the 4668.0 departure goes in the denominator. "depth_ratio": 0.4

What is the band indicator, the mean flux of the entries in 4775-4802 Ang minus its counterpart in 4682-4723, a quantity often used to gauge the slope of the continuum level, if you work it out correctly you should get 1.8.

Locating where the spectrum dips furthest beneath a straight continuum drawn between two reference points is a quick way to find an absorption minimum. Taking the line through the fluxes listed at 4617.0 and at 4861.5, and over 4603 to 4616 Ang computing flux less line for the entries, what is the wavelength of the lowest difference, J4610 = 4614.0 Ang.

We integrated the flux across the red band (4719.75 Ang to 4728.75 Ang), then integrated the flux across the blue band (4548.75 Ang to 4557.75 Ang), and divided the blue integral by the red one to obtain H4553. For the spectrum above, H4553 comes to 0.90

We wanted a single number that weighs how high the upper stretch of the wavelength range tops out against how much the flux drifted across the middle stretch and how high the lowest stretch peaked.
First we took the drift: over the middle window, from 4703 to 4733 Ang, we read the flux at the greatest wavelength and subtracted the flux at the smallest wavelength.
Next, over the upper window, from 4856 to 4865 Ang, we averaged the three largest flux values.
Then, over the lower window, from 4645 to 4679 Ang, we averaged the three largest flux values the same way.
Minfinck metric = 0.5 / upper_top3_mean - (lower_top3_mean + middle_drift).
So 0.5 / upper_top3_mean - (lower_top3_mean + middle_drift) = -44.8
